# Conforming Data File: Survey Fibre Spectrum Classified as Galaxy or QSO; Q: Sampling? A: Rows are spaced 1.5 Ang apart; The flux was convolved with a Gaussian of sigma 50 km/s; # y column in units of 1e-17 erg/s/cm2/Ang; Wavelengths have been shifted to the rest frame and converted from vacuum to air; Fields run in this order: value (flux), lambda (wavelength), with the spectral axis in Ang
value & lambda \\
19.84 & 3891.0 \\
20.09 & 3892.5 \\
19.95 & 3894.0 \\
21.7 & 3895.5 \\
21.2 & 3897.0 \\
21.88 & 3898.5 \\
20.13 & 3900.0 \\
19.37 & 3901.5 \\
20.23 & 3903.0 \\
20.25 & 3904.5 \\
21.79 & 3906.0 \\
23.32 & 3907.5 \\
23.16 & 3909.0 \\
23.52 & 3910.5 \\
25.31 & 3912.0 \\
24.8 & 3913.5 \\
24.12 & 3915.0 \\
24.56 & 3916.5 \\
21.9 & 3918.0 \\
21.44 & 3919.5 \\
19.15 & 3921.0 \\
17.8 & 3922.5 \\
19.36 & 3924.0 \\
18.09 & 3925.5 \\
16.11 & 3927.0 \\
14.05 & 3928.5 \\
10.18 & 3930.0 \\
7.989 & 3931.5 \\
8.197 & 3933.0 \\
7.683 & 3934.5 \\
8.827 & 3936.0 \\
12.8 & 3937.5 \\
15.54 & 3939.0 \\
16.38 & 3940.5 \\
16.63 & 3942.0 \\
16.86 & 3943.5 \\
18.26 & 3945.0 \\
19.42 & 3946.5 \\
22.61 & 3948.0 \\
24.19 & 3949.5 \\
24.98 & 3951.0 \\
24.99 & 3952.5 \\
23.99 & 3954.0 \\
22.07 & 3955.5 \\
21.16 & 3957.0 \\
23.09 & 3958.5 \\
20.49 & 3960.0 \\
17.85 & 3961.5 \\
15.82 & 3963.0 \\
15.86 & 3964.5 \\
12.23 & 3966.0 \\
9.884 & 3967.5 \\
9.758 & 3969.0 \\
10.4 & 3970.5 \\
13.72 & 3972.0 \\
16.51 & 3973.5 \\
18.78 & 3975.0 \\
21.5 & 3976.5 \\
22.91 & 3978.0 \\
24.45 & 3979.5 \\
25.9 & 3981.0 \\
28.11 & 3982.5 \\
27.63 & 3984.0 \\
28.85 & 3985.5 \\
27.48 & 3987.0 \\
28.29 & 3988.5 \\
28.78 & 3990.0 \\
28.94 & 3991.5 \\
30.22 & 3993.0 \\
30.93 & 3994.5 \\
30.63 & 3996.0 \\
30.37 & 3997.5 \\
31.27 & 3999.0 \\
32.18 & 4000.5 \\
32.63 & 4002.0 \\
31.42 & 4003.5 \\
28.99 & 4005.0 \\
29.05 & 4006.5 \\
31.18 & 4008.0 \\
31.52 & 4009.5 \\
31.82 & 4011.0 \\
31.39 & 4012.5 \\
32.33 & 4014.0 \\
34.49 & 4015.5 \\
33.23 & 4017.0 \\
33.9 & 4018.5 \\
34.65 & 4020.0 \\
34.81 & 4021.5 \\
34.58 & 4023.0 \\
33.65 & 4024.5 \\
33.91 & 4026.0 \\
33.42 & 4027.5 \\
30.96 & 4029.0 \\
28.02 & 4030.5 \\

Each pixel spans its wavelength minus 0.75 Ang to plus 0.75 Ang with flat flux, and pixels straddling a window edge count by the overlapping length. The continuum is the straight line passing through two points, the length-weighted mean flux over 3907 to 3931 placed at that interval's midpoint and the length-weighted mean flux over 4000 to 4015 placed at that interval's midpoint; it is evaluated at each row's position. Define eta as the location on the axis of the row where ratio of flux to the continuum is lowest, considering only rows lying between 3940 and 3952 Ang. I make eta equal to 3940.5 Ang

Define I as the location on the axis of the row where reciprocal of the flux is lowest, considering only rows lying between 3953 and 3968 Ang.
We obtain 3954.0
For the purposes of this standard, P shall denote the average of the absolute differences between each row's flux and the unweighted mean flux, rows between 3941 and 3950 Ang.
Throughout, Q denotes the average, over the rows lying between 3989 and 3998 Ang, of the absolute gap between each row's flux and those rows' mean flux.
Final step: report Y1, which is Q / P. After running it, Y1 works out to 0.3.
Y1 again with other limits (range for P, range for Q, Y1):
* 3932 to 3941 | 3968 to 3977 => 1.1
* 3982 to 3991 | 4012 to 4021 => 2.3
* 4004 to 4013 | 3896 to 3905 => 0.6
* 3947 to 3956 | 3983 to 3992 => 0.5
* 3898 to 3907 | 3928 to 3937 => 2.1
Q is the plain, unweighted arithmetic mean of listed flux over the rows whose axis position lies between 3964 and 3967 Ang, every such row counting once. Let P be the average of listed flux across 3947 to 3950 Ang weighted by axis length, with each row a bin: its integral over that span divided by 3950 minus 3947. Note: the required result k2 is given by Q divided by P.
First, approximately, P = 23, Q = 14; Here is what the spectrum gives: 0.6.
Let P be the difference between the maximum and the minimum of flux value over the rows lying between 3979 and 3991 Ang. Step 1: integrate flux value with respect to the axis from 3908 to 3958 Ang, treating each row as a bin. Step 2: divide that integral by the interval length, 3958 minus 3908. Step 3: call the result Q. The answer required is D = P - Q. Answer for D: -14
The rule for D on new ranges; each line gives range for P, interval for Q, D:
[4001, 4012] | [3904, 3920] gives -20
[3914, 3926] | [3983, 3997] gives -22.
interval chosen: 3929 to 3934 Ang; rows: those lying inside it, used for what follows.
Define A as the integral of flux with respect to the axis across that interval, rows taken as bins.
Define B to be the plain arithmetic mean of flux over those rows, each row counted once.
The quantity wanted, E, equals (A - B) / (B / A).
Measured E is 185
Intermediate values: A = 45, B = 8.8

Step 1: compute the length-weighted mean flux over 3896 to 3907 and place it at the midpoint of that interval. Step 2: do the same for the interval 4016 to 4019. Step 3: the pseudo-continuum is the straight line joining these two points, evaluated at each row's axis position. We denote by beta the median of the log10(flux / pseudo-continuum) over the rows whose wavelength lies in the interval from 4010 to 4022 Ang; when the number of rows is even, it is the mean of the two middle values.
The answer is 0.00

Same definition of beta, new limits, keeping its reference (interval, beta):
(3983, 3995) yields -0.03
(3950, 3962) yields -0.08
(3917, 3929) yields -0.10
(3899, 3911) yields 0.00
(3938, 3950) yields -0.16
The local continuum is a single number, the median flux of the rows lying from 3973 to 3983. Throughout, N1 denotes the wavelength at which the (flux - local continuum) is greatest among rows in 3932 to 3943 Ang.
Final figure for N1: 3942.0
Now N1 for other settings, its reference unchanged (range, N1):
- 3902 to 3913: 3912.0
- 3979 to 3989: 3985.5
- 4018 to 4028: 4021.5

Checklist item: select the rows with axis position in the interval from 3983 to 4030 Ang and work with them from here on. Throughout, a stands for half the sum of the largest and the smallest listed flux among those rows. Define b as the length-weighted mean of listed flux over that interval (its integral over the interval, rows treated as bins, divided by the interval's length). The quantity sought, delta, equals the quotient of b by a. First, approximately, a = 31.1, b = 31.4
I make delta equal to 1.007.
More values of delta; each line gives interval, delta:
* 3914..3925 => 1.001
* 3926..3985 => 0.988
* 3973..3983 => 1.013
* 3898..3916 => 1.001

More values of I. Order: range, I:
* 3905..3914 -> 3912.0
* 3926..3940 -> 3927.0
